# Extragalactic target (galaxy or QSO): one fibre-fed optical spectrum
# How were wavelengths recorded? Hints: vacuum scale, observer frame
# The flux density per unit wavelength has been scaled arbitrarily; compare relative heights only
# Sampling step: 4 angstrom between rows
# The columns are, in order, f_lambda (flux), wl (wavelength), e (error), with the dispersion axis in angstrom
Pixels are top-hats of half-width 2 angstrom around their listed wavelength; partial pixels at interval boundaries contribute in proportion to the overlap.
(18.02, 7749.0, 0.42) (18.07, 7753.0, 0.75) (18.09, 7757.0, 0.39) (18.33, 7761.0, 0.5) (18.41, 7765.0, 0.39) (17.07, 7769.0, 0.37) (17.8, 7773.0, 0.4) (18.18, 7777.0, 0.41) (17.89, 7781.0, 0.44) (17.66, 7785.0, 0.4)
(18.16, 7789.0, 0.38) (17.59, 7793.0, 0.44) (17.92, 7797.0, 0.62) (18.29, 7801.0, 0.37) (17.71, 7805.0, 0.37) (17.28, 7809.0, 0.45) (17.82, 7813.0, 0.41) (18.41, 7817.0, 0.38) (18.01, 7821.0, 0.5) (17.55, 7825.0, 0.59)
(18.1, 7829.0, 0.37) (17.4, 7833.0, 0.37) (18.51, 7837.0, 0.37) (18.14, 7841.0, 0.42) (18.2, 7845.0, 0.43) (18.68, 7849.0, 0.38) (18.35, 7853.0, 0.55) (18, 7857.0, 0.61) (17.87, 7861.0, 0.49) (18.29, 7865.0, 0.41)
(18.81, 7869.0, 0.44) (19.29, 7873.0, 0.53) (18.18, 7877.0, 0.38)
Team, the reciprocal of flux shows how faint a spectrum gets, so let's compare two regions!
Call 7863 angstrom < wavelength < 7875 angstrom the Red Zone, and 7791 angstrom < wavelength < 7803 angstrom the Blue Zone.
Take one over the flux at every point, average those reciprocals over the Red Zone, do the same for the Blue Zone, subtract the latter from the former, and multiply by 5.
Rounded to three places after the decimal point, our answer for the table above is -0.013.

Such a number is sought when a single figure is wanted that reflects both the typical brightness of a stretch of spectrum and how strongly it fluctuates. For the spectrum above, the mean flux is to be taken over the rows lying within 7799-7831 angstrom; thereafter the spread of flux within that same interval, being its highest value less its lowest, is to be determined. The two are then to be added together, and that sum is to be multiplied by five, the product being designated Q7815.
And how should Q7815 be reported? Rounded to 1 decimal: 95.1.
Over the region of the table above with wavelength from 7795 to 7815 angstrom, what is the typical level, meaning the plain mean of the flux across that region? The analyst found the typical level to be 17.8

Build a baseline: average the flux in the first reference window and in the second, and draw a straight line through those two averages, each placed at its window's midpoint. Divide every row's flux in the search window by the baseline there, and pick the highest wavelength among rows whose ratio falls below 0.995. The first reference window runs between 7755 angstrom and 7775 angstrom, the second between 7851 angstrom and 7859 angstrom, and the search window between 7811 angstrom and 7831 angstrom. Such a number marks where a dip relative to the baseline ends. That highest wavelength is 7825.0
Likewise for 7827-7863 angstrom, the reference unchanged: 7861.0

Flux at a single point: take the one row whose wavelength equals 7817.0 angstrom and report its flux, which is 18.41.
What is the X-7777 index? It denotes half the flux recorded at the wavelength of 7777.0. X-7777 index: 9.09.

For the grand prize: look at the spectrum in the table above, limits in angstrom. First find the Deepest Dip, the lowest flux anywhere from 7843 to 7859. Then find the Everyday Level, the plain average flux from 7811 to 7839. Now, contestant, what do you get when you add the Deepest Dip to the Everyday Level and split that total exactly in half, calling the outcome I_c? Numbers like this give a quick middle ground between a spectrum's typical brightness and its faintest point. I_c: 18.0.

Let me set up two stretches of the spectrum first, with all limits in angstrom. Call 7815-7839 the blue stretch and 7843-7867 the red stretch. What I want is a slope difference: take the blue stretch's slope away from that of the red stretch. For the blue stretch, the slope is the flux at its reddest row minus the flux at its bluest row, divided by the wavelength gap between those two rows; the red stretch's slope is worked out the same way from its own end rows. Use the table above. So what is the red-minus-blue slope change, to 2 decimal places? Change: 0.00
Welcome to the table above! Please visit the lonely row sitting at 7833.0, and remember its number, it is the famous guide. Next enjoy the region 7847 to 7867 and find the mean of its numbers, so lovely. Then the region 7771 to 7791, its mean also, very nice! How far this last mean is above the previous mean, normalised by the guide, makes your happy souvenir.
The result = -0.017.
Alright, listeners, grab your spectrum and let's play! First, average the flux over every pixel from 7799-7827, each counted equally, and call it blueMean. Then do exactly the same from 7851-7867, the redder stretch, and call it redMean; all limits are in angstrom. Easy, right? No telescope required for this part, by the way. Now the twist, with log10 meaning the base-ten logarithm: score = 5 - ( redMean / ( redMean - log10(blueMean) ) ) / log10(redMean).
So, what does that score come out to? 4.15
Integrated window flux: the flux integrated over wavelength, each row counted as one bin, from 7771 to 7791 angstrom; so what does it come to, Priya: 359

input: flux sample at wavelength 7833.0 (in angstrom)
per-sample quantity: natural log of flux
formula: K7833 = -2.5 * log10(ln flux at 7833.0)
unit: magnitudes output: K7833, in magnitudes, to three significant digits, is -1.14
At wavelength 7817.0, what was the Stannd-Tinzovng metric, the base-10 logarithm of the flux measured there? 1.27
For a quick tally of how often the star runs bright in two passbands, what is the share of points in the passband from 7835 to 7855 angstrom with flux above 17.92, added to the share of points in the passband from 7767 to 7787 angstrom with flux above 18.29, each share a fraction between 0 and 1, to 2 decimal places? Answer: 1.00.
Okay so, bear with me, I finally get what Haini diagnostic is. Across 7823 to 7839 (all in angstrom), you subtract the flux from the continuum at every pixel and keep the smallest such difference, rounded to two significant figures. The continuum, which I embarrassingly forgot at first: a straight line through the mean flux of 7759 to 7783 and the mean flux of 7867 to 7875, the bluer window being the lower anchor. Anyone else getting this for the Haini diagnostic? 0.16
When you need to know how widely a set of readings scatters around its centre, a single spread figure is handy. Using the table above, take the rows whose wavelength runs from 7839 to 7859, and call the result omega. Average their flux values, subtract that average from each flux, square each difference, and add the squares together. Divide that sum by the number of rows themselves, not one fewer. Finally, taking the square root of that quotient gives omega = 0.23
